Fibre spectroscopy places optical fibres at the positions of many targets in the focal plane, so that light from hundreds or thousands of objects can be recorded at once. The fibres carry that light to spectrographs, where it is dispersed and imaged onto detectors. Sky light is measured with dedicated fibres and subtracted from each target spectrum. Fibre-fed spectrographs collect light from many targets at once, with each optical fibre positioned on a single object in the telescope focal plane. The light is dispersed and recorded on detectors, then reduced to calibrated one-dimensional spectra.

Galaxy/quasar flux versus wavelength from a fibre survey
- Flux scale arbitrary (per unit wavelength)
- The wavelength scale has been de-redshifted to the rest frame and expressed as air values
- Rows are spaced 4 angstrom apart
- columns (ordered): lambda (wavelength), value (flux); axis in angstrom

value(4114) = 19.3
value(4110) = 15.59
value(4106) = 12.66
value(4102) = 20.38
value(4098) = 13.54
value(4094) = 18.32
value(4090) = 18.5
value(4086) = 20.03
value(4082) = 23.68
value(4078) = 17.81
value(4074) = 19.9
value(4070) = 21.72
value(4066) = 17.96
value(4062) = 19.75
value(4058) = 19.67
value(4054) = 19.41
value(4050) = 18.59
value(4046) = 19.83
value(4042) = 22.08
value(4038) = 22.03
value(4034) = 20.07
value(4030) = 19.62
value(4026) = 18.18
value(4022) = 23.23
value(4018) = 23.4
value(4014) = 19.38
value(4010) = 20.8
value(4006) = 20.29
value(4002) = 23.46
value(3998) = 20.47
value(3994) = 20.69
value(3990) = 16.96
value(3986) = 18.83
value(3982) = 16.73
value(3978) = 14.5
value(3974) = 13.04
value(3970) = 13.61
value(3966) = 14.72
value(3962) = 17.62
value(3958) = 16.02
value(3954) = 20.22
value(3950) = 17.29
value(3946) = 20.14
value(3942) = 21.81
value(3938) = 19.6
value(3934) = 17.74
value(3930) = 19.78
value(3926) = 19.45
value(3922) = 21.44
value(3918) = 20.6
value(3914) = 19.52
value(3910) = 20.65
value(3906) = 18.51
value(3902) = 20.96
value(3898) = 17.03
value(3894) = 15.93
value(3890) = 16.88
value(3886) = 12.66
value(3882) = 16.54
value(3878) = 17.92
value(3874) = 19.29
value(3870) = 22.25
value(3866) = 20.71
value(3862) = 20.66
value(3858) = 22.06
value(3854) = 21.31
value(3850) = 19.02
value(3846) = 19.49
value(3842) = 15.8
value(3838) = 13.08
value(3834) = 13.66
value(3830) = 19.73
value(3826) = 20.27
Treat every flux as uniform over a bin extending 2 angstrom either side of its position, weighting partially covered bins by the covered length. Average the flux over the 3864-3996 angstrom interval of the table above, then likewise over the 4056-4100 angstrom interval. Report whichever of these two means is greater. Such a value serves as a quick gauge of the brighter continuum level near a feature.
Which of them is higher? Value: 19.2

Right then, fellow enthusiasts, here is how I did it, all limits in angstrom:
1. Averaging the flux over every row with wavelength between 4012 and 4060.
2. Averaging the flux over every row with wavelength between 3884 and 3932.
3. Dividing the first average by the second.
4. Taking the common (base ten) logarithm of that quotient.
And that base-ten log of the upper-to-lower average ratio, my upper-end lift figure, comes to 0.041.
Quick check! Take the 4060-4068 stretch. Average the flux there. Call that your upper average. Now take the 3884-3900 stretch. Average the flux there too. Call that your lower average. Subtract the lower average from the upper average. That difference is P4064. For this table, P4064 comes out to 3.2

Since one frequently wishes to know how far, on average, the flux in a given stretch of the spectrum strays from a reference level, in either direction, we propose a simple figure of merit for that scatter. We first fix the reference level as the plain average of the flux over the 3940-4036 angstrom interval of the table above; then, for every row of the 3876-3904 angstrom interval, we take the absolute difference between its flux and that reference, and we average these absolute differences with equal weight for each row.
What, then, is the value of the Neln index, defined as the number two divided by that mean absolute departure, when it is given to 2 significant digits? 0.78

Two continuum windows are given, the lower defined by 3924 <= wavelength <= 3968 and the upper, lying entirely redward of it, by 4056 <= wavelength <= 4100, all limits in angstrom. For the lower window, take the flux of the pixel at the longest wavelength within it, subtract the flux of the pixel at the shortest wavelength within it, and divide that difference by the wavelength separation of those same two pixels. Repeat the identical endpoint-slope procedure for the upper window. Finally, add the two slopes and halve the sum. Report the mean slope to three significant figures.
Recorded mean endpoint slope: -0.136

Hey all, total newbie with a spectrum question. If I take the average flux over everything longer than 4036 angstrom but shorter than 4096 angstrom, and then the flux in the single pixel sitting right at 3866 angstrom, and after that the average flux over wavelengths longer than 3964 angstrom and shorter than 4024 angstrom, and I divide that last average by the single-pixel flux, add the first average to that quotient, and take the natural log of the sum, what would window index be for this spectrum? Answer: 3.04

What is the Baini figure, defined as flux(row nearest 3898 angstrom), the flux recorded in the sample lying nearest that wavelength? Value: 17.03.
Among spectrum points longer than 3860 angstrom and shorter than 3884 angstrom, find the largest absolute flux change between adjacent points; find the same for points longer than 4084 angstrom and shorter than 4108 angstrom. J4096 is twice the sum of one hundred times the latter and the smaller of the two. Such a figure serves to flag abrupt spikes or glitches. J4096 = 1550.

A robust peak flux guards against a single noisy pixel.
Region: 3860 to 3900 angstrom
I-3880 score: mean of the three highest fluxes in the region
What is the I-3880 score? 21.2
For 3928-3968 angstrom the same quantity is 20.7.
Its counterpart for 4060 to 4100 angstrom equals 21.8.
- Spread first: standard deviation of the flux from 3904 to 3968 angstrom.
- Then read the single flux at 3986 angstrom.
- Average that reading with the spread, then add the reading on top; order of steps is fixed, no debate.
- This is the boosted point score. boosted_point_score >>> 29.2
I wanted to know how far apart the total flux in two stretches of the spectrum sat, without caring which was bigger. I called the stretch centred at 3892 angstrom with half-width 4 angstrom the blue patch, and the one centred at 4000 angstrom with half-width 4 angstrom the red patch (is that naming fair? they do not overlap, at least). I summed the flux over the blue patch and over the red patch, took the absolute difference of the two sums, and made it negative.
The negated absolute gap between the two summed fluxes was -11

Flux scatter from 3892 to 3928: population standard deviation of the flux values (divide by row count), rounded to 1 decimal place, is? 1.8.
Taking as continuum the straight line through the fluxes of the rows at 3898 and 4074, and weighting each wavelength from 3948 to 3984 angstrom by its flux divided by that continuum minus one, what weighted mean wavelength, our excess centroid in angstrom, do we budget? 3972.8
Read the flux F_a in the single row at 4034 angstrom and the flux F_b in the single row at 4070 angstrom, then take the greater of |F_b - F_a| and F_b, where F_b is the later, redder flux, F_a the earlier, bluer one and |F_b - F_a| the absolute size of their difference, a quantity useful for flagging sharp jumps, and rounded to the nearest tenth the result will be 21.7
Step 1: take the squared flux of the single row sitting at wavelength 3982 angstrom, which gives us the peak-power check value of 280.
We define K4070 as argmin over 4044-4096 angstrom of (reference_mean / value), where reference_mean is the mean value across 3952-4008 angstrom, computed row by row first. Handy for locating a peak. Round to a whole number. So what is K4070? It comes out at 4082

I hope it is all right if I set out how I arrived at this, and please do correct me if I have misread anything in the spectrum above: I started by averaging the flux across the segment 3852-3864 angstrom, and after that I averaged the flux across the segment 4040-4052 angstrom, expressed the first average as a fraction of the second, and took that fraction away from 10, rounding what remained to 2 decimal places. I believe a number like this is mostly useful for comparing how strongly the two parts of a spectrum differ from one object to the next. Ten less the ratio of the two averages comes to 8.94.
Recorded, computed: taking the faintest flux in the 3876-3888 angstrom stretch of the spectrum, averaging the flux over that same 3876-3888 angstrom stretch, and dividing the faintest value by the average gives 0.81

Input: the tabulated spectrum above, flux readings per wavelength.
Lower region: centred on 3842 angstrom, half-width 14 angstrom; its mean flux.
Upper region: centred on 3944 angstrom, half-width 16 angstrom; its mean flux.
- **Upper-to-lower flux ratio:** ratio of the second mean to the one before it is 1.094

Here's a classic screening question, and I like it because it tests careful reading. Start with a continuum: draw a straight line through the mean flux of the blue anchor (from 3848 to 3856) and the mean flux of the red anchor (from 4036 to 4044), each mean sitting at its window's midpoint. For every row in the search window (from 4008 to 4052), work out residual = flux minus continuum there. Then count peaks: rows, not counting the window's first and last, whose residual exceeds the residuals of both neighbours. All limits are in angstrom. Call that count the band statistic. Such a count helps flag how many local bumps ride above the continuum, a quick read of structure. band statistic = 2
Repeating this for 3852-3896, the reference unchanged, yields 3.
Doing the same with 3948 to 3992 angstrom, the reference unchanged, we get 3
